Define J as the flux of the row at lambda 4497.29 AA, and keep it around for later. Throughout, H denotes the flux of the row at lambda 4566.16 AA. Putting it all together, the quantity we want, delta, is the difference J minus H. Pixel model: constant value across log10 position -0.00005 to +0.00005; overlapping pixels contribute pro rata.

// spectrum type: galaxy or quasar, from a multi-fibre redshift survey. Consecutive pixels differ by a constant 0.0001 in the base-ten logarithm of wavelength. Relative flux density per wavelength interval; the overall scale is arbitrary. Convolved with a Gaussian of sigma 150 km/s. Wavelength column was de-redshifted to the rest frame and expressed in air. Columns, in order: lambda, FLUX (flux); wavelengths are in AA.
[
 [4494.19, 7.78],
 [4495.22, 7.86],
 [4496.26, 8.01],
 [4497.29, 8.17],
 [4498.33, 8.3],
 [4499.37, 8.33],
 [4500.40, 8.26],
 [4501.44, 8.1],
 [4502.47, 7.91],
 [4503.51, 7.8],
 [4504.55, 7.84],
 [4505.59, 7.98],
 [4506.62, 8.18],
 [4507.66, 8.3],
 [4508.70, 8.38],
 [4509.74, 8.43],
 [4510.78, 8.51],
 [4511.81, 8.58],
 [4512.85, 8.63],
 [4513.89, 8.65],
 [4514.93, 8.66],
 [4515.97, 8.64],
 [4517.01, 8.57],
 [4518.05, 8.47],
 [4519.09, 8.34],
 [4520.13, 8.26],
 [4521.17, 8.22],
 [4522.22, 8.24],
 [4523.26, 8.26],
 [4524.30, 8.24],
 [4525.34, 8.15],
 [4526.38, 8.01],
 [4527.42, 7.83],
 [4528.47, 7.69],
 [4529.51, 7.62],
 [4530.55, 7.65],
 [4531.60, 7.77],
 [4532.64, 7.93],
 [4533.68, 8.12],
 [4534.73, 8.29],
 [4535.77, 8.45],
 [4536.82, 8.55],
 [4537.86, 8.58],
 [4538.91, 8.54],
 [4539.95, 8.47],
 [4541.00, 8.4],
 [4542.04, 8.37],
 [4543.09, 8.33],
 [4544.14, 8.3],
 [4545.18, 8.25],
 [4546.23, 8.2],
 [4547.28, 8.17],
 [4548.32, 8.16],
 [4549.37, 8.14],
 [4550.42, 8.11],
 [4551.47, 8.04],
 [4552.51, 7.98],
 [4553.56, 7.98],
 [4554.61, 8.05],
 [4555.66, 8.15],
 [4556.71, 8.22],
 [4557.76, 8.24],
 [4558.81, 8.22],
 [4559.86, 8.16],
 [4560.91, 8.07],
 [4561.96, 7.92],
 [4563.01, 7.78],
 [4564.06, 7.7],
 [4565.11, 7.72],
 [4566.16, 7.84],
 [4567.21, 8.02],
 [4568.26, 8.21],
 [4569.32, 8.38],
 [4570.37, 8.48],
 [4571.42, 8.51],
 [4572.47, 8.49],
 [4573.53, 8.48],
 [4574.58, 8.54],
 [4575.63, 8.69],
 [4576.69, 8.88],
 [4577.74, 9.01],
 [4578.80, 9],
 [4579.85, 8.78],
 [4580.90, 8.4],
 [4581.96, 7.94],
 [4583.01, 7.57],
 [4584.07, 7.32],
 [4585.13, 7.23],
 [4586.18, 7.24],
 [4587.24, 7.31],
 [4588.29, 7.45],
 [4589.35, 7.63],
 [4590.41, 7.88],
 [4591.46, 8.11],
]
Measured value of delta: 0.3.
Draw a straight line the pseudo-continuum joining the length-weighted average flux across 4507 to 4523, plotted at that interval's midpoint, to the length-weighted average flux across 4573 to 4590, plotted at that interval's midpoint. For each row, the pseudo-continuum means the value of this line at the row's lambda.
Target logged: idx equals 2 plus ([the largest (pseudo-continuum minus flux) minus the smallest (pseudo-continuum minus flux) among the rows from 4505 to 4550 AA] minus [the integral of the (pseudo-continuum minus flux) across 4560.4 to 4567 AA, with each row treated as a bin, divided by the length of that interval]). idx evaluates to 2.67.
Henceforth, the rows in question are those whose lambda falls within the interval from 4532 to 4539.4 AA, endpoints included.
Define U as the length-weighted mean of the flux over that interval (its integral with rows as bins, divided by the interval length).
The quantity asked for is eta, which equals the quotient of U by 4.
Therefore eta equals 2.09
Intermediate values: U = 8.34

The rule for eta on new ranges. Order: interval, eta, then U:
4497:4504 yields 2.03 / 8.12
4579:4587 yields 1.95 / 7.82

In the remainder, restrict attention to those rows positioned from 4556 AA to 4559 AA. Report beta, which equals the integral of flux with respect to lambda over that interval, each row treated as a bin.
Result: 24.7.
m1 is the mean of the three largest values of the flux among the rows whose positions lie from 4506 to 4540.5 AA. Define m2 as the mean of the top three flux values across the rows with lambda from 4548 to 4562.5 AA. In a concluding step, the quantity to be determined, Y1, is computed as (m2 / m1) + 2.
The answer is 2.951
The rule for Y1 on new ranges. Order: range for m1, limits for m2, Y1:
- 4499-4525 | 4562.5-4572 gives 2.978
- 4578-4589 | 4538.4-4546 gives 2.971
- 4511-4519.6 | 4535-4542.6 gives 2.989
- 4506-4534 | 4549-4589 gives 3.036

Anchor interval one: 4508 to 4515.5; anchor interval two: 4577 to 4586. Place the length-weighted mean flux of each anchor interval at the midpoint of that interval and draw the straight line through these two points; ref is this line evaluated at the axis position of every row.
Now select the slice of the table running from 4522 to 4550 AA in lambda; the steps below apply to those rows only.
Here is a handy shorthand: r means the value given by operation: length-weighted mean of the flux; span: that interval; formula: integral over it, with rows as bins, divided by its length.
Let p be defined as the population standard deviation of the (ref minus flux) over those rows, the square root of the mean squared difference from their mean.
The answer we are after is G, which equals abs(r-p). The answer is 7.88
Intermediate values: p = 0.29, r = 8.17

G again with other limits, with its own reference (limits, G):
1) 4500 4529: 7.97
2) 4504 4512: 8.01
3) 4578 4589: 7.23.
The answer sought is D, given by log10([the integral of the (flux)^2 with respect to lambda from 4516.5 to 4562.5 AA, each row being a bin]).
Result 3.49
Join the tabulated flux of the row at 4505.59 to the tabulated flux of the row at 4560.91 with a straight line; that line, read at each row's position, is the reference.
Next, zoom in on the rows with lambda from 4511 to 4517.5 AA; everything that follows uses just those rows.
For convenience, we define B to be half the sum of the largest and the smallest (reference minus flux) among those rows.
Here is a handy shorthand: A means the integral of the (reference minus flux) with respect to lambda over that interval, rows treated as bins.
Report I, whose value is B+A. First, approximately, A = -4.1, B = -0.6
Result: -5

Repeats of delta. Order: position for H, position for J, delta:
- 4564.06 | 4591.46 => 0.4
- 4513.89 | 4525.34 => -0.5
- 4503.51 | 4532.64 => 0.1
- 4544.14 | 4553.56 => -0.3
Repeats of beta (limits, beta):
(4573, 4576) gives 25.7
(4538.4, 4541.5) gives 26.3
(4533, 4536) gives 24.8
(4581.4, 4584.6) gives 24.3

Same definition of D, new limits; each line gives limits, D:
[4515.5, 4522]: 2.66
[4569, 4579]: 2.87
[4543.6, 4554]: 2.84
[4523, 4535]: 2.88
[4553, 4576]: 3.19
